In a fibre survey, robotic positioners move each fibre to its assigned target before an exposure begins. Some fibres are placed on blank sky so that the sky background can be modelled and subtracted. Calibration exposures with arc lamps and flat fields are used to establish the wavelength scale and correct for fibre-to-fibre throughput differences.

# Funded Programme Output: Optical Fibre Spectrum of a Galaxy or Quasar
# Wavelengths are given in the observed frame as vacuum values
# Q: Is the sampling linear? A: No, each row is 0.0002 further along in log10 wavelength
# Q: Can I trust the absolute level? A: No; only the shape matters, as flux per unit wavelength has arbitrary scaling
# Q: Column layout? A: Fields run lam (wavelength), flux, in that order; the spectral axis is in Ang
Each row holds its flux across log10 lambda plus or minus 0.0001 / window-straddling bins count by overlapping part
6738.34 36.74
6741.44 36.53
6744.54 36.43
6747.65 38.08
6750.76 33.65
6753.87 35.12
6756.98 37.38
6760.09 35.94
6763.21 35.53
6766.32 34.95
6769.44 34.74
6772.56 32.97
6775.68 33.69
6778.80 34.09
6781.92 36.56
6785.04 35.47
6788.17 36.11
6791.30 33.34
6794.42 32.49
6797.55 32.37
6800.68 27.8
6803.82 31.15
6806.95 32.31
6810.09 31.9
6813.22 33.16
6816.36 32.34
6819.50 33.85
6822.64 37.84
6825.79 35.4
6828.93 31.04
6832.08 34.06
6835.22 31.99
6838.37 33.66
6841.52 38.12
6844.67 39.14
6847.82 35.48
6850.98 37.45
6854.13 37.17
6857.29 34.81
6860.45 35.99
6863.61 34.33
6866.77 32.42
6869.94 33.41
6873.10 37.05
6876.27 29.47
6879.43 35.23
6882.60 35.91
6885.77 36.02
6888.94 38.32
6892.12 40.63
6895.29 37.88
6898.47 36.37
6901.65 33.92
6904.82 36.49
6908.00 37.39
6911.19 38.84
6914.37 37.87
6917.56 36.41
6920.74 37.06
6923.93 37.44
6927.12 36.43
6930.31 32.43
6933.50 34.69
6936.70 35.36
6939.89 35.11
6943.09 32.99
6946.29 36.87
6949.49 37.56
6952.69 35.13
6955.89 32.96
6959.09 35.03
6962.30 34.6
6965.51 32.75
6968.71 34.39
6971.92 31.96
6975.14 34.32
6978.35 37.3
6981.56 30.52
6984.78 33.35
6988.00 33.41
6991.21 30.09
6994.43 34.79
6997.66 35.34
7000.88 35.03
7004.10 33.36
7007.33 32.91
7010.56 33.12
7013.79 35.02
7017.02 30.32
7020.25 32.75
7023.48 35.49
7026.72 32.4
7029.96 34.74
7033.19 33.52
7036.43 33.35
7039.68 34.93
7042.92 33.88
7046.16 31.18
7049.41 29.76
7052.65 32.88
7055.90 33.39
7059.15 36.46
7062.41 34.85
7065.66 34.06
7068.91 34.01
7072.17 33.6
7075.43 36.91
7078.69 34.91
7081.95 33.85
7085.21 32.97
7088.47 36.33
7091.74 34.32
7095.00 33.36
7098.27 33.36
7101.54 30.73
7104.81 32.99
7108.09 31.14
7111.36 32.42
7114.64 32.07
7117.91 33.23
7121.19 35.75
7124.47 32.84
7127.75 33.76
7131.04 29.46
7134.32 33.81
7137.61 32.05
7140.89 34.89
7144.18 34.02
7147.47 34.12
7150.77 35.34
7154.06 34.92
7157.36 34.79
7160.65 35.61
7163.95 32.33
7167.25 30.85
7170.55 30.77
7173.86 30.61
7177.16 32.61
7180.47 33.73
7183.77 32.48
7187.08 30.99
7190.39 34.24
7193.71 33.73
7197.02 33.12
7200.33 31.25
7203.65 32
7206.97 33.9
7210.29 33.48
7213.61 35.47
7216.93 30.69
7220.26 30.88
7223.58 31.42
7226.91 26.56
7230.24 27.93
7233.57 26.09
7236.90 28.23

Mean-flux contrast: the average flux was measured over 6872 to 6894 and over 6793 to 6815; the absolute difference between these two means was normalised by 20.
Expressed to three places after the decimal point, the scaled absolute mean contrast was 0.225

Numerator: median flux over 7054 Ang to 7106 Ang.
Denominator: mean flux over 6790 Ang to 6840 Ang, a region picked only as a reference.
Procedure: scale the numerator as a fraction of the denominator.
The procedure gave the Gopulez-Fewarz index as 1.03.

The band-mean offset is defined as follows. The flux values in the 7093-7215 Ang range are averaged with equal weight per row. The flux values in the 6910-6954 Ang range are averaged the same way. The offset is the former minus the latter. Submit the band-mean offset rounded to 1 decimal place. -3.0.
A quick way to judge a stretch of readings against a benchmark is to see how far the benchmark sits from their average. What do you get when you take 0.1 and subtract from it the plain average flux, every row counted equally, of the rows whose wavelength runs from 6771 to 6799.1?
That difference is -34.0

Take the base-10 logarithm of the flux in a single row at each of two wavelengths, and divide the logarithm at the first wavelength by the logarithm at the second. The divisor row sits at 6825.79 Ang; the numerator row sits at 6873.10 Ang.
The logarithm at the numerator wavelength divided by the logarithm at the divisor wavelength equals 1.01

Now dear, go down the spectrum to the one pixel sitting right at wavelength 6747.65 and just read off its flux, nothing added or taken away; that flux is 38.08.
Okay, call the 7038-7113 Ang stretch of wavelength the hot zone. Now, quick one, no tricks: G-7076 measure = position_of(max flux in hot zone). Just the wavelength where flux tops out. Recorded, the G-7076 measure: 7075.43 Ang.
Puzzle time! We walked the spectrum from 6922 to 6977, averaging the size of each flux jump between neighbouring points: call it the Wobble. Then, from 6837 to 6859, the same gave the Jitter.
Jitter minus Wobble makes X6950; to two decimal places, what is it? 0.40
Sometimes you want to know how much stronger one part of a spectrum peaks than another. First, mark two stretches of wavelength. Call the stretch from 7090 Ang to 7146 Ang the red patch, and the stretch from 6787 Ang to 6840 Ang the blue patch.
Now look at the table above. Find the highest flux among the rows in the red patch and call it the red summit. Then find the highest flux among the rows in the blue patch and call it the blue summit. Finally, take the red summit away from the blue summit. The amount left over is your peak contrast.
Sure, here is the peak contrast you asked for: 2.1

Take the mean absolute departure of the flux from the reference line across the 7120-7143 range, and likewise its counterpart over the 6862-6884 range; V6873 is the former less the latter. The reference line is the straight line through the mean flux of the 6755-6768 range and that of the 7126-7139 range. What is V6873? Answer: -0.2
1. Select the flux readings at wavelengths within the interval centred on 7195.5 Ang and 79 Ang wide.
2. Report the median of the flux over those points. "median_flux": 32.2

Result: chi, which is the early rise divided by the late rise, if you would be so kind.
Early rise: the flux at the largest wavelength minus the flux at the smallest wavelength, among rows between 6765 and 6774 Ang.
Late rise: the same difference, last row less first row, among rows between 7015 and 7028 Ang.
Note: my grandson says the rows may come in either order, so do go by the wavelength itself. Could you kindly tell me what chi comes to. -1.0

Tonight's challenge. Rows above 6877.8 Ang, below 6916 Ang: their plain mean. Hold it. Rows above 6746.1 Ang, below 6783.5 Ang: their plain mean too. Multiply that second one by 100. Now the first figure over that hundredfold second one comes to 0.0105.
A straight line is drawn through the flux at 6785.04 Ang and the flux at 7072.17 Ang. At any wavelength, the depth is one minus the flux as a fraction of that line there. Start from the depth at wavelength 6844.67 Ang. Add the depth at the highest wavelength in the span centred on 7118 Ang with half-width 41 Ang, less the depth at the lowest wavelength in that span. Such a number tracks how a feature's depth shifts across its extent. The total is -0.13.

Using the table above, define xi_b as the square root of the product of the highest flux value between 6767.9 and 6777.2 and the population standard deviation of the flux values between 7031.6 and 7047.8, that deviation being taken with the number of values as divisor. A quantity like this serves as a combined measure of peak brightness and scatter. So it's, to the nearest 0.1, 6.5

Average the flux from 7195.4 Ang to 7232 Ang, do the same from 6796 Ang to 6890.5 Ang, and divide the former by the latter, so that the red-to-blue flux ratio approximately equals 0.92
